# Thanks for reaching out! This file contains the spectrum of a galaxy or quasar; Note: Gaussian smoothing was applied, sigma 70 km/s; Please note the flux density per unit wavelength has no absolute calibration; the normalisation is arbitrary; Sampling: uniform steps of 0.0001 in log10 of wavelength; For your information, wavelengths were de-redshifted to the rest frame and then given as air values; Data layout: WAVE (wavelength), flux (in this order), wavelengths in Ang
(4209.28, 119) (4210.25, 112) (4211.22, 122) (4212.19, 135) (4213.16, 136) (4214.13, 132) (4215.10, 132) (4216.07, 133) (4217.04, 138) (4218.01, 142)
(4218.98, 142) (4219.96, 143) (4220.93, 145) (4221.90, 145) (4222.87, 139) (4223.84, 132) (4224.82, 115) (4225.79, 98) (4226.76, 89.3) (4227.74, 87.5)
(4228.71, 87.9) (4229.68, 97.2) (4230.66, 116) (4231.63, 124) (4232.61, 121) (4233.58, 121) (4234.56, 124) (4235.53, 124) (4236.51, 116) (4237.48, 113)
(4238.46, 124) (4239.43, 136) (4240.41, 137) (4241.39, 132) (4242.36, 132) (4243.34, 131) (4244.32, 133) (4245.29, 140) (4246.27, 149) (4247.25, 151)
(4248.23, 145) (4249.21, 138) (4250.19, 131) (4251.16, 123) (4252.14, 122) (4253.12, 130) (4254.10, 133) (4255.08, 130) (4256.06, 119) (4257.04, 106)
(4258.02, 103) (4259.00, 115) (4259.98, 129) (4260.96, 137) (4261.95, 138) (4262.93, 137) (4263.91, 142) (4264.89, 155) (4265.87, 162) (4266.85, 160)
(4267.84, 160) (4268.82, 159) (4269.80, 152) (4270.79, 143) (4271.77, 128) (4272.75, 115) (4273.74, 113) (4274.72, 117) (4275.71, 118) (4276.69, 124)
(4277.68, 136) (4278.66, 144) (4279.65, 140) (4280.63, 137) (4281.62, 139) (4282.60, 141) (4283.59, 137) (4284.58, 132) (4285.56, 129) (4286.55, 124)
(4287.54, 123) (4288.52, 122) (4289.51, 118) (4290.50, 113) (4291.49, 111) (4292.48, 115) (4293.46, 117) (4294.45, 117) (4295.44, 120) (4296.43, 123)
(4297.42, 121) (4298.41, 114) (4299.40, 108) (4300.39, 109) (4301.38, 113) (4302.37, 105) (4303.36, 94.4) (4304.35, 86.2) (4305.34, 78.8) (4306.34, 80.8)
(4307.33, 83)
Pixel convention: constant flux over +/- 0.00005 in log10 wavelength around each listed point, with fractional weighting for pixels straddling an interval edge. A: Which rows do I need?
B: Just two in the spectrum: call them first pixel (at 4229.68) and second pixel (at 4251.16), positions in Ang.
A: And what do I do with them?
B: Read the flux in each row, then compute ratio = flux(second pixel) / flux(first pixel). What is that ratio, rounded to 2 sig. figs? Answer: 1.3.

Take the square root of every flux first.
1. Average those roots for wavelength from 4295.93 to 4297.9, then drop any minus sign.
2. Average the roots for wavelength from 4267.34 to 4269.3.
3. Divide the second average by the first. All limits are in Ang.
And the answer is 1.14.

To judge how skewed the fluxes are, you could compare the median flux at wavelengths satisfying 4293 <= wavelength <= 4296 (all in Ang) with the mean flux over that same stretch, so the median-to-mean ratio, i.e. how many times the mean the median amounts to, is 0.992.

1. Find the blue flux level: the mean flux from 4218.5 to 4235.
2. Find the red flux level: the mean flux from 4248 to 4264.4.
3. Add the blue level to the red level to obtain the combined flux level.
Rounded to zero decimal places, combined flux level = 247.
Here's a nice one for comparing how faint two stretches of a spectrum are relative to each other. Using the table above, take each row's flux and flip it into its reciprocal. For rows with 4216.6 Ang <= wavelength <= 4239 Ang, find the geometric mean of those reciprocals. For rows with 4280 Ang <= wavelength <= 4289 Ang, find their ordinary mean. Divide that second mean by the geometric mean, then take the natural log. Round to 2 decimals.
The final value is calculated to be -0.09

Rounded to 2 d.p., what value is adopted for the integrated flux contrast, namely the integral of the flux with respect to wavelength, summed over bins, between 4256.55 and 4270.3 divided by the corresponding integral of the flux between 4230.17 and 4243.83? 1.12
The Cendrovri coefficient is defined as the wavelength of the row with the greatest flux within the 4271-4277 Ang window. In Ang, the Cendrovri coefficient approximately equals 4271.77 Ang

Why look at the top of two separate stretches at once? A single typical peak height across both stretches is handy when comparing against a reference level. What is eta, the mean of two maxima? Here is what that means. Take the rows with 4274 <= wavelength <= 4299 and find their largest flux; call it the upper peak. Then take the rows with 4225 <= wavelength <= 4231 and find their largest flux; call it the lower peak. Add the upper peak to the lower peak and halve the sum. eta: 130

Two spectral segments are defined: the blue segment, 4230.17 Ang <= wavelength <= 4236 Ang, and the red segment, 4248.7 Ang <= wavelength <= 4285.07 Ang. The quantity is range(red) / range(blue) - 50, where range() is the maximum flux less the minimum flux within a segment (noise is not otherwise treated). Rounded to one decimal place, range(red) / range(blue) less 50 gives -42.6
